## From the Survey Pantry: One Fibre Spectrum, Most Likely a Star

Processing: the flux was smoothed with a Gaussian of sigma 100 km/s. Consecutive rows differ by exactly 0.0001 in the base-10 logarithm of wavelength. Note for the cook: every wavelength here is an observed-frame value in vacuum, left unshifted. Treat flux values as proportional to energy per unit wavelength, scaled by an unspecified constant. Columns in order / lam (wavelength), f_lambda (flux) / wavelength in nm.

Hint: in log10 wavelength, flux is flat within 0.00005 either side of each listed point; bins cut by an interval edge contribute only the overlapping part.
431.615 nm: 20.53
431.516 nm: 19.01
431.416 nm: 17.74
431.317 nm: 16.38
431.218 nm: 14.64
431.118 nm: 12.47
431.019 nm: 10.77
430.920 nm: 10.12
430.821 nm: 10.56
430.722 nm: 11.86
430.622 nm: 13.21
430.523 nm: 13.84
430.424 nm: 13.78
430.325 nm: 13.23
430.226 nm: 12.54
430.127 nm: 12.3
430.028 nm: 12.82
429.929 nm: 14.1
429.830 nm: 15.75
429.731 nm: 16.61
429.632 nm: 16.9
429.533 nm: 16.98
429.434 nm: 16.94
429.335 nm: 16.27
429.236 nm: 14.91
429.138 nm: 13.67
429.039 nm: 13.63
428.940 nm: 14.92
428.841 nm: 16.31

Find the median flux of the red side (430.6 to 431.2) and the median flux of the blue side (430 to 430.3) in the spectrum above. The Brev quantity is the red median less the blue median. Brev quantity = -1.2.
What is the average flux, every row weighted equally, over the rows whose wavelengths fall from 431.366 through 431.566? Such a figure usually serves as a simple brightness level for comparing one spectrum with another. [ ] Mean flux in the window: 18.4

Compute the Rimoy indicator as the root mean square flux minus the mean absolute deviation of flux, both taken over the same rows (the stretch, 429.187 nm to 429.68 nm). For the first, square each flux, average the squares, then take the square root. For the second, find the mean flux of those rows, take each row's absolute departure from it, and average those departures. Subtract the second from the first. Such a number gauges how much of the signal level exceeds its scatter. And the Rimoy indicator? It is 15.8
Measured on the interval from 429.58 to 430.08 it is 13.9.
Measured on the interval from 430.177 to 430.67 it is 12.9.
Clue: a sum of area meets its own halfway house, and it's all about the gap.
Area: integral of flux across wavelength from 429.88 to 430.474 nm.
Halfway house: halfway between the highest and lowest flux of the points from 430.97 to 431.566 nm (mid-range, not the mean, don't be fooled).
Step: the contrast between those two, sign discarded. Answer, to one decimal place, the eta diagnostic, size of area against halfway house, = 7.1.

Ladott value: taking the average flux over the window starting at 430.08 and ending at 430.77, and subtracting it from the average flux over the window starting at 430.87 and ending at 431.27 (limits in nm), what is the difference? -1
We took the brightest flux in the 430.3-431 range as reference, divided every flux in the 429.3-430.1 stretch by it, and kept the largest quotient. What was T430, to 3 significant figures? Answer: 1.23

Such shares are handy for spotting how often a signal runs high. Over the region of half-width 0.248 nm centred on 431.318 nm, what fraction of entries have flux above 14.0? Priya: 0.8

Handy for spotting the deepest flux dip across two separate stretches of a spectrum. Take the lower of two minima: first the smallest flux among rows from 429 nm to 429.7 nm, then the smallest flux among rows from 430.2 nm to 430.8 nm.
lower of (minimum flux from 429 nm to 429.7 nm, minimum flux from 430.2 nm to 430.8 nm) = 11.9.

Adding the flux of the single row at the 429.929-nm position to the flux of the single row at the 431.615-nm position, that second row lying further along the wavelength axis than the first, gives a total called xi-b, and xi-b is 34.6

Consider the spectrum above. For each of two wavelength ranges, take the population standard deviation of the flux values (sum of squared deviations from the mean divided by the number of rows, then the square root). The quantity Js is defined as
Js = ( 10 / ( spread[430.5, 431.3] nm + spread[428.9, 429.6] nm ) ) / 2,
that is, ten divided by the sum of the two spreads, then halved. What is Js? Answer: 1.8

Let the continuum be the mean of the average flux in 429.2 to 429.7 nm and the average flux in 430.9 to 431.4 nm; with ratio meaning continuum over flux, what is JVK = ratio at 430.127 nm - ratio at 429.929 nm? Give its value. 0.15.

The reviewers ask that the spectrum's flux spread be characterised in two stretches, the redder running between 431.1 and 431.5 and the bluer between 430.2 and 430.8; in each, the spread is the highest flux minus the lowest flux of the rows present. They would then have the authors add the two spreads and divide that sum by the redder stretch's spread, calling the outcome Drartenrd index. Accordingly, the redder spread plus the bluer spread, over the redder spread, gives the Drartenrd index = 1.4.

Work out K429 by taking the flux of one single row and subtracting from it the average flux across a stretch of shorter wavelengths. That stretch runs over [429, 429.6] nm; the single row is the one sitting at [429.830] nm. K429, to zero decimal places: 0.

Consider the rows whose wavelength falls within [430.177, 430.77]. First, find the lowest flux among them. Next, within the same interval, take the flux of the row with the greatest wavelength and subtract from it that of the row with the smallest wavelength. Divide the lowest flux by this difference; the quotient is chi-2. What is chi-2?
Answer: -17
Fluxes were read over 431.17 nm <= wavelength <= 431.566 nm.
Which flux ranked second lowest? 16.38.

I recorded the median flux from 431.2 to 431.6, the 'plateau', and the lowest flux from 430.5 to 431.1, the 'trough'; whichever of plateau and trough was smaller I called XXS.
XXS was 10.1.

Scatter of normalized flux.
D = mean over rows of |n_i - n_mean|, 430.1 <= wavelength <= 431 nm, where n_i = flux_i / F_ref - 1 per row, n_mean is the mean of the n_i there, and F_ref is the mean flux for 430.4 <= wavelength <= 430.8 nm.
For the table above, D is 0.08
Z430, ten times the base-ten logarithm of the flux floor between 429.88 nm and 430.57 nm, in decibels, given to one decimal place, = 10.9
